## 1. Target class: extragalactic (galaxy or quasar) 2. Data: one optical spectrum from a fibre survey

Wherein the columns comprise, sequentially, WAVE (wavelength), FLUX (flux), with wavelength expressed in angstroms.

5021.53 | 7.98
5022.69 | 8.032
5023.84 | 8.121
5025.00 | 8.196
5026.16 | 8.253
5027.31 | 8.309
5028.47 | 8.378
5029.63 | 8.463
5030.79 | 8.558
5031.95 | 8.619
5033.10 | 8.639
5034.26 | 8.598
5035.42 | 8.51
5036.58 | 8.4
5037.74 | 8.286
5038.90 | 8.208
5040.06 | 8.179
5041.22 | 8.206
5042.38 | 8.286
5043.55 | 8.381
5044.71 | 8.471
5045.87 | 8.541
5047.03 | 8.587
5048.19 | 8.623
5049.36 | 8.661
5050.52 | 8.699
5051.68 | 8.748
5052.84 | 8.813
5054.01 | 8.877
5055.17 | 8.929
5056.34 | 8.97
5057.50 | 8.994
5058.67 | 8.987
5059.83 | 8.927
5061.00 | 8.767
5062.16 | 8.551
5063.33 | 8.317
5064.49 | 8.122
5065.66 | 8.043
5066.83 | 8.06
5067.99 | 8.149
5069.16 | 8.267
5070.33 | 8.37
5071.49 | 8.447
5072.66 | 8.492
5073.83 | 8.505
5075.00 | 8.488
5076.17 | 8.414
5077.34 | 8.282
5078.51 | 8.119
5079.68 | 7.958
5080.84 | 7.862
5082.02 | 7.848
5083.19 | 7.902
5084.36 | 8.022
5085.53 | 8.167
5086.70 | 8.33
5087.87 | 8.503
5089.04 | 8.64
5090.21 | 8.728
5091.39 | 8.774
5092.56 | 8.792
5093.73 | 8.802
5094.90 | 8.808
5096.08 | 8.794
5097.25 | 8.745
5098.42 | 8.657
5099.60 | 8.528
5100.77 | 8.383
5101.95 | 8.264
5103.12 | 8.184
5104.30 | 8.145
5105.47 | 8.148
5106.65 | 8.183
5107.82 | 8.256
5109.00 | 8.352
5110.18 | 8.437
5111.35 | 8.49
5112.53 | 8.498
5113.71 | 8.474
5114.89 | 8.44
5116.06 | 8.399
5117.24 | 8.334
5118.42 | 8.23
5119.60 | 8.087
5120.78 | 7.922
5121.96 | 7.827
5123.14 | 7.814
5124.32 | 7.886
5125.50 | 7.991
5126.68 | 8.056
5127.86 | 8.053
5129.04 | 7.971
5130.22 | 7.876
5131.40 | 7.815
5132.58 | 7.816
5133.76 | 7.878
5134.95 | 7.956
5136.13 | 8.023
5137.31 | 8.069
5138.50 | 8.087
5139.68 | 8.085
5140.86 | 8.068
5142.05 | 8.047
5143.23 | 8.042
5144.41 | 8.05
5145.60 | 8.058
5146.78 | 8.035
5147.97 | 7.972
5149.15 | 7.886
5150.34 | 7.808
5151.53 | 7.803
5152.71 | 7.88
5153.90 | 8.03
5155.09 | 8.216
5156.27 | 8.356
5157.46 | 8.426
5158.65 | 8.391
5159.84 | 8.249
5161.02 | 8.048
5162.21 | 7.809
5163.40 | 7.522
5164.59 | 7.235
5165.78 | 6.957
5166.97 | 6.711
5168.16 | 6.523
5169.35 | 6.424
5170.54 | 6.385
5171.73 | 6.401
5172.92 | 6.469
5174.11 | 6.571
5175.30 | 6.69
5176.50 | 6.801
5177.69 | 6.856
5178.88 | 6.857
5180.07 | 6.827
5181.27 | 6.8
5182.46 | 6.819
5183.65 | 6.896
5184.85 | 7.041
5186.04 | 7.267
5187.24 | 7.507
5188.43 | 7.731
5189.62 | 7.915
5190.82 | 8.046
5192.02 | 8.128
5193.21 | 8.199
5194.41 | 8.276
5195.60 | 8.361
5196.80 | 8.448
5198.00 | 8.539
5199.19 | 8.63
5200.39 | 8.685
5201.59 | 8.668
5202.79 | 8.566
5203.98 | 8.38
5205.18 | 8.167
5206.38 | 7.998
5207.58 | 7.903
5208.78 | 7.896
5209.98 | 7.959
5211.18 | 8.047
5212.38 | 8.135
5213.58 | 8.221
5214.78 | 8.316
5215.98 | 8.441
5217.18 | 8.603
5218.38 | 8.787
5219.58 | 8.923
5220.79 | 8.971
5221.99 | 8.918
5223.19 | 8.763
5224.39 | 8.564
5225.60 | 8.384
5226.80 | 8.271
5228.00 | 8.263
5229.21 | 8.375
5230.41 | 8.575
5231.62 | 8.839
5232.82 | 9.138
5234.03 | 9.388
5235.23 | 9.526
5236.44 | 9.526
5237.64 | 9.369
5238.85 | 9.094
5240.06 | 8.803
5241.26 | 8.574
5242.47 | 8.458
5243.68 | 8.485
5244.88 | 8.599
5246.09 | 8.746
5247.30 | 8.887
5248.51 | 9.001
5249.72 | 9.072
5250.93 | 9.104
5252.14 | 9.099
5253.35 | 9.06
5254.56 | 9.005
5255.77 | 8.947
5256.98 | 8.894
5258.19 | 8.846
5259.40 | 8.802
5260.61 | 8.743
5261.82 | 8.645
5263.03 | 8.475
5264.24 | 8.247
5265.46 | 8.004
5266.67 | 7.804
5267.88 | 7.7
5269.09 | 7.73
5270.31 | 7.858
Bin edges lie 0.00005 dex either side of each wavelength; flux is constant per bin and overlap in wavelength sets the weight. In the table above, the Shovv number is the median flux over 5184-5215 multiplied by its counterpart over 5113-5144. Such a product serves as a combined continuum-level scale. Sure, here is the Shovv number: 65.6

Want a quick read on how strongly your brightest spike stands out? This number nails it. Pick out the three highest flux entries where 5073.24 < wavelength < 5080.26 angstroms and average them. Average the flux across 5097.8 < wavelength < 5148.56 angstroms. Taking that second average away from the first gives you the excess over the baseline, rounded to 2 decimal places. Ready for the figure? 0.33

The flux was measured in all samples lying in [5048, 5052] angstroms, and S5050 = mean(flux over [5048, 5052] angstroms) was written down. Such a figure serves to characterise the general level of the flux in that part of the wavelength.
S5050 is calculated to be 8.7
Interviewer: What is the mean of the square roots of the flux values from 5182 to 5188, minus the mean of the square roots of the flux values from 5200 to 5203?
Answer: -0.27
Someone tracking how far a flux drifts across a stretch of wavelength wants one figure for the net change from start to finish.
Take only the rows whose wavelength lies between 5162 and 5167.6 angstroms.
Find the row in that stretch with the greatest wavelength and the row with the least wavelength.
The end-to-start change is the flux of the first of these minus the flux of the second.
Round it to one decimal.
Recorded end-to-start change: -1.1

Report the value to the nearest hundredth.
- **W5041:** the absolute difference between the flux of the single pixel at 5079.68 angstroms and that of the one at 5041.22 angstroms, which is 0.25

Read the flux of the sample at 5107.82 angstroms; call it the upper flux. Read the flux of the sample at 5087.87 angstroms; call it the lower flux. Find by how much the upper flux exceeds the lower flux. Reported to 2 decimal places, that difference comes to -0.25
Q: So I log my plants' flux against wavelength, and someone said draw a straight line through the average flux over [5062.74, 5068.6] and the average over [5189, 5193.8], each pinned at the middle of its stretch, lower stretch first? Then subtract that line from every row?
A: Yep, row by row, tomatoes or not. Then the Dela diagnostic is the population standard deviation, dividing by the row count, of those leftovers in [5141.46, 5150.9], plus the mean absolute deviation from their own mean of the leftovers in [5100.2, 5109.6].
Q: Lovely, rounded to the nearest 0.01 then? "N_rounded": 0.16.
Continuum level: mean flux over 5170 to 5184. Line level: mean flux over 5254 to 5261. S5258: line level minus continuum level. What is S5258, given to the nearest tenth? 2.2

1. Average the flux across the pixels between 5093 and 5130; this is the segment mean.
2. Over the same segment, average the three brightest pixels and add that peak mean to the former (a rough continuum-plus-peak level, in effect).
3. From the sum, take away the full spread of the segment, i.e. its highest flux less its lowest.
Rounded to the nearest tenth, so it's 16.1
